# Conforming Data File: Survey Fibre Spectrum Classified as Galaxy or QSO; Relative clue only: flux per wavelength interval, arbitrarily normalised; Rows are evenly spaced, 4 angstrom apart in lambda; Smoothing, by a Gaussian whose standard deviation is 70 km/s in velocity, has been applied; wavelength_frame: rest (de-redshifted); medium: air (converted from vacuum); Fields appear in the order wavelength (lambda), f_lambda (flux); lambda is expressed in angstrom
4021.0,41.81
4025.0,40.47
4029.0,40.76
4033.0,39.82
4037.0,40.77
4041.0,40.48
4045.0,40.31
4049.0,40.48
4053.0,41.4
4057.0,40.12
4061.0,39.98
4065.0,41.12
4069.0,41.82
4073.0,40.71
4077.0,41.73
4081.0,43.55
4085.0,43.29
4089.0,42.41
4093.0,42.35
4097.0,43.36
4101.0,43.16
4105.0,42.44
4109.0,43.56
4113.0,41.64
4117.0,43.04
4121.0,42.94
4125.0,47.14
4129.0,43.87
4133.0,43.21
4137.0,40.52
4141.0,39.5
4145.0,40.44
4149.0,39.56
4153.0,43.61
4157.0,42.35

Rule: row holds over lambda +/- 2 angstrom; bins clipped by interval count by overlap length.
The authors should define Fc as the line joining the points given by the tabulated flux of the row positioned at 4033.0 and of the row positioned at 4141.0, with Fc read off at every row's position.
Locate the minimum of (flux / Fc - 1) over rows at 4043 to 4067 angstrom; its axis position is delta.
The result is 4061.0 angstrom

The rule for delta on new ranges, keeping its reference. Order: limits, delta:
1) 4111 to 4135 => 4113.0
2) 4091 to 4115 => 4113.0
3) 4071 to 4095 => 4073.0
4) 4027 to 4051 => 4033.0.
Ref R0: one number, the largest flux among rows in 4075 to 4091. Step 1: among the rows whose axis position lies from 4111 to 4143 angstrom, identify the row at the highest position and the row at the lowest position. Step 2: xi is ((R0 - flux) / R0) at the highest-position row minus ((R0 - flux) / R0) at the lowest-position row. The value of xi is 0.049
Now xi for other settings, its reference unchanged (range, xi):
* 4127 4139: 0.077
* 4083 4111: -0.006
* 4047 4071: -0.031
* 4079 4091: 0.026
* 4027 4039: 0.000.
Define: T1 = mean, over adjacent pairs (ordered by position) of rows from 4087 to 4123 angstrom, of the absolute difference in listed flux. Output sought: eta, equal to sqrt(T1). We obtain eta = 0.90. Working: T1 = 0.82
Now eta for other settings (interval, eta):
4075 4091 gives 0.99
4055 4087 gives 0.94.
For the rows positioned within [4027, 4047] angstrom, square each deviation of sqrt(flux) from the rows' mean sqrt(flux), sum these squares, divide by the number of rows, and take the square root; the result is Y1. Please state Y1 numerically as 0.03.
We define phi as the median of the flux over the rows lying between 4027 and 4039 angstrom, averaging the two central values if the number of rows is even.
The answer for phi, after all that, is 40.8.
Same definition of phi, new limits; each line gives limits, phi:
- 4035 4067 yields 40.5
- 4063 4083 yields 41.7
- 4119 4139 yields 43.2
